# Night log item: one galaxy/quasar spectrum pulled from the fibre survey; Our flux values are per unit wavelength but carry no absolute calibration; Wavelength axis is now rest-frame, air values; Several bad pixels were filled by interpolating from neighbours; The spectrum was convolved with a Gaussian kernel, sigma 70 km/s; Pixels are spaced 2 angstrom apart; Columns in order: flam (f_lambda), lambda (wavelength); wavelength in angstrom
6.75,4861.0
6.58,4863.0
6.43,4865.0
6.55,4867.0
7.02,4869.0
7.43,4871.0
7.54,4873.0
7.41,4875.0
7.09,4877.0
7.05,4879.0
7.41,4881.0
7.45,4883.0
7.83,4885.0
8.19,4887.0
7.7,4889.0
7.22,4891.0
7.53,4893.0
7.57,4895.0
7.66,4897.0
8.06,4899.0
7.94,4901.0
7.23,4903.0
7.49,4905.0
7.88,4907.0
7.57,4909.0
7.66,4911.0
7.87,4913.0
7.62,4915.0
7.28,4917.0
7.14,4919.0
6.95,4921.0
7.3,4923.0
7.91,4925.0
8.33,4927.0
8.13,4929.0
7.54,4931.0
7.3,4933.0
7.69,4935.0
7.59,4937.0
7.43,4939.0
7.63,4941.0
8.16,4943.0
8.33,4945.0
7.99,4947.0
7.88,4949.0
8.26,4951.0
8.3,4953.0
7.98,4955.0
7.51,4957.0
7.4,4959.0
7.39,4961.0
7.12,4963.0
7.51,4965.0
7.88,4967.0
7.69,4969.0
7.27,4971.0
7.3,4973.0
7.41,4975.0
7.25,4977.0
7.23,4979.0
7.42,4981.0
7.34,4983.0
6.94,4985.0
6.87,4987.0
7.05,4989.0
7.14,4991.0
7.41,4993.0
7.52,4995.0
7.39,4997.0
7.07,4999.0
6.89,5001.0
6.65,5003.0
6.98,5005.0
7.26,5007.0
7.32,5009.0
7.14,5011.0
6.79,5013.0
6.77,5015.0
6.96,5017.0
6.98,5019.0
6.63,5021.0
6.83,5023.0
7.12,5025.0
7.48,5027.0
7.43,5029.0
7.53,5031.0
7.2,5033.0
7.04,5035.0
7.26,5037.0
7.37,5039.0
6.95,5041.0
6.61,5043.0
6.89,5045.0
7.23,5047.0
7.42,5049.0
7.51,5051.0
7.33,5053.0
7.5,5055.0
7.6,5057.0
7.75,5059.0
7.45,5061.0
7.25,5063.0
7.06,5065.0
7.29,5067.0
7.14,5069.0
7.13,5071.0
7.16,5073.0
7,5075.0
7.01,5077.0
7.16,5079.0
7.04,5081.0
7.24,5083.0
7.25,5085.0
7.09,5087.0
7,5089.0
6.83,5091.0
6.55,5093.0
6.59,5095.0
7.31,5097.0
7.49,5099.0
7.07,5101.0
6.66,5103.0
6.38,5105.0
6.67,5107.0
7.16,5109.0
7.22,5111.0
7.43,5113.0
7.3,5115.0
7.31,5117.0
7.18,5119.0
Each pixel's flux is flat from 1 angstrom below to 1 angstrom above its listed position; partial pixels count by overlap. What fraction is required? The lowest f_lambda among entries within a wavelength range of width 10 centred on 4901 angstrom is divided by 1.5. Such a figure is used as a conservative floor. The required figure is 4.82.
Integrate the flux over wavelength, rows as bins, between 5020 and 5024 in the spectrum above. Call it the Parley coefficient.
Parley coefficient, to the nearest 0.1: 26.9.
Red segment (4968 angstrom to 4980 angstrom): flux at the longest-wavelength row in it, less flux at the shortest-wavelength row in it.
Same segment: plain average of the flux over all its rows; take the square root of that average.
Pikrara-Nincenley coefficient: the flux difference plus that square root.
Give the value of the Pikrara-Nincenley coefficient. 2.3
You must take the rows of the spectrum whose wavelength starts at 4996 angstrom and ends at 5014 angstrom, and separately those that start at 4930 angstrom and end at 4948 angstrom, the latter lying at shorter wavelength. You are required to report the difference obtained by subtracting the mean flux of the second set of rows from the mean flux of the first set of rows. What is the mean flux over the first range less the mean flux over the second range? -0.7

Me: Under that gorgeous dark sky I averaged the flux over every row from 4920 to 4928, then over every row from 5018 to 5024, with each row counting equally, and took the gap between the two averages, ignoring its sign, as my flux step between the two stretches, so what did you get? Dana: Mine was 0.81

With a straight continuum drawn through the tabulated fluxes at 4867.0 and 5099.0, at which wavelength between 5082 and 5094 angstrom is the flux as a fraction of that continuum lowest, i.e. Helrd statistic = 5093.0 angstrom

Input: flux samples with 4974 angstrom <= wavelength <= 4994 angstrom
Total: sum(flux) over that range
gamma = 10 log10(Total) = 18.6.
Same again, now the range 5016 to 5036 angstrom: 18.5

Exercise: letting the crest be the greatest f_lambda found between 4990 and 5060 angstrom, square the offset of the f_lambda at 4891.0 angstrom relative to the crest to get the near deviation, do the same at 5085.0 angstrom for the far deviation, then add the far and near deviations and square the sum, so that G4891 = 0.28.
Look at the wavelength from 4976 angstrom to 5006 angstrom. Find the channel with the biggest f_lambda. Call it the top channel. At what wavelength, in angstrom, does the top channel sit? 4995.0 angstrom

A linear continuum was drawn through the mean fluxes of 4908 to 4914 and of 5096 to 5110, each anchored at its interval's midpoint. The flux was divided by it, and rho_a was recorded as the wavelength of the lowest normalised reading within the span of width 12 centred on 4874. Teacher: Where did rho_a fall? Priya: 4869.0 angstrom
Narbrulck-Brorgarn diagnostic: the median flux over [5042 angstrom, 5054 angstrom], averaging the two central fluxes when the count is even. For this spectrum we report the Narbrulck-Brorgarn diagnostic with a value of 7.3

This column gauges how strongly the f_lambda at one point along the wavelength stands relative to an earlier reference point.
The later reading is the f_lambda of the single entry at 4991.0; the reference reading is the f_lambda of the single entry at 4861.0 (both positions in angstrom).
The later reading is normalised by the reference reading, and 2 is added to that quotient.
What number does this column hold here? 3.06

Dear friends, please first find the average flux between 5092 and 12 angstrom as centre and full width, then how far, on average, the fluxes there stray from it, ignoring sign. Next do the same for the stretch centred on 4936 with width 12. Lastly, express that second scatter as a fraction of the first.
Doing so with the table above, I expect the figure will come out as 0.46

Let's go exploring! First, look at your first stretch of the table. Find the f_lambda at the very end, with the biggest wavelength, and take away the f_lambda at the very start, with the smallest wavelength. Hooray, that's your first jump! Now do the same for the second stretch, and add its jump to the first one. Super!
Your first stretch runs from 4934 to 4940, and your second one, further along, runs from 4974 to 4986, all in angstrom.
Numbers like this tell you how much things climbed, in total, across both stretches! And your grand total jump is -0.7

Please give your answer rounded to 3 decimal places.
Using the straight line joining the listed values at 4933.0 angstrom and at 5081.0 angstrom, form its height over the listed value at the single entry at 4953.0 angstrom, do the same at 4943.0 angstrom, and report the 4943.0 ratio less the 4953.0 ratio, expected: 0.017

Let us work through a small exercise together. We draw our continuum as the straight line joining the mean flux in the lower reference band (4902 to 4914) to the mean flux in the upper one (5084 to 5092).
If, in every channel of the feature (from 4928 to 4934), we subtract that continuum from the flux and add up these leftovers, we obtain 0.3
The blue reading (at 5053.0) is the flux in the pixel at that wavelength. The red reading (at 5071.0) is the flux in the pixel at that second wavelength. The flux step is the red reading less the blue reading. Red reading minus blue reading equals -0.20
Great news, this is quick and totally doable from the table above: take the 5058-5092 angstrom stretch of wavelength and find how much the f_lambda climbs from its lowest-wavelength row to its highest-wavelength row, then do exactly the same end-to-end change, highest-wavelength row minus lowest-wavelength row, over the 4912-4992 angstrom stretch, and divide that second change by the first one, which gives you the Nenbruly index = 0.8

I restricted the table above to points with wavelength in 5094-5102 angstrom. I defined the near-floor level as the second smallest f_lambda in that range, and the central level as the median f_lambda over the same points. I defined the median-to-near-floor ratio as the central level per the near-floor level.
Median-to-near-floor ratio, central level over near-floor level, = 1.02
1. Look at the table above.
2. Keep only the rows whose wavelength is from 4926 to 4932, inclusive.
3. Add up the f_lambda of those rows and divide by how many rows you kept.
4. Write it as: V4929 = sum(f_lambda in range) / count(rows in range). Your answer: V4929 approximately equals 8.0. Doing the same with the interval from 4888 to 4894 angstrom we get 7.5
